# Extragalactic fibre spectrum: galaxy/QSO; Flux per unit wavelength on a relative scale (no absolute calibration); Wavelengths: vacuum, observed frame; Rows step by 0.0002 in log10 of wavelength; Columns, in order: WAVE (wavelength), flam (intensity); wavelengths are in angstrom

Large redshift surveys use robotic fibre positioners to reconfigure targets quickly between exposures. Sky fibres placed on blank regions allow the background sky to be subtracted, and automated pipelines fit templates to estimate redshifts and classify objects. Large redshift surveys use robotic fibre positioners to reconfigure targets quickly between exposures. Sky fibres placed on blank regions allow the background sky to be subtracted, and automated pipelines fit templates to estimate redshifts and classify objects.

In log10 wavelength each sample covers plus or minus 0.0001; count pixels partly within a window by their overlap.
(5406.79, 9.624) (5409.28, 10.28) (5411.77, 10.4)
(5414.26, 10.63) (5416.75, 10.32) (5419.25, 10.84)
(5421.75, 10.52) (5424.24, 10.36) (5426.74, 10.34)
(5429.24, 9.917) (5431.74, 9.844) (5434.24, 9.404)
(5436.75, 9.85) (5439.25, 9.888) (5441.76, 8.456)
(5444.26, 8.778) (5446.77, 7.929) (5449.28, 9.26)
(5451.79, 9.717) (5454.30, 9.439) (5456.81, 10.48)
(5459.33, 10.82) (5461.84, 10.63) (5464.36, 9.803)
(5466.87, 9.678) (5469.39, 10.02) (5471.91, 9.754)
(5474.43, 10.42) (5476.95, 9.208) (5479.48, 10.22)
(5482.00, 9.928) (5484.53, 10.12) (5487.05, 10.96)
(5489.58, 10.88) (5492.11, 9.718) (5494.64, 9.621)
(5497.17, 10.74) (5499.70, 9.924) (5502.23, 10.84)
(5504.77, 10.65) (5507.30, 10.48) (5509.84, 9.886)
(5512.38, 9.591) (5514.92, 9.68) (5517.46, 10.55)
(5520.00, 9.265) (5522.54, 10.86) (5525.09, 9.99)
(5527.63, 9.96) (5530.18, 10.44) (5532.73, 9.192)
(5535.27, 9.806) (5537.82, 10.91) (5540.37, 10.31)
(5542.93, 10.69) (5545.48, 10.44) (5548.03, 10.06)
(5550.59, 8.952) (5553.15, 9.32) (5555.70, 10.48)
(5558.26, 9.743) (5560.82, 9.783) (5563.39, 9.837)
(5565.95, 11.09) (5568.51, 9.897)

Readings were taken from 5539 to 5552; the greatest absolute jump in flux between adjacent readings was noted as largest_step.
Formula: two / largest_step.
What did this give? 1.81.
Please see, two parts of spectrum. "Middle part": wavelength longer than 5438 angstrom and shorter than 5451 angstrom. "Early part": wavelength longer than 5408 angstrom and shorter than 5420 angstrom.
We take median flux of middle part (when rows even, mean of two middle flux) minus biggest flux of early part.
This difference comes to -2.06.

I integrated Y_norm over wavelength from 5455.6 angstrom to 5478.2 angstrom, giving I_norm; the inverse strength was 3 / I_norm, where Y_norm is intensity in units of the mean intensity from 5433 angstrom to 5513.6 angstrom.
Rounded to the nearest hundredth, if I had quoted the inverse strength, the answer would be 0.13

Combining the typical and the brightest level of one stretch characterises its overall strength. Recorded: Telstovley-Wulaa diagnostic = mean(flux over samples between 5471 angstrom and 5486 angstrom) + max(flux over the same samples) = 20.4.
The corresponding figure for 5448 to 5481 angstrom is 20.8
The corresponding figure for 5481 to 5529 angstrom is 21.2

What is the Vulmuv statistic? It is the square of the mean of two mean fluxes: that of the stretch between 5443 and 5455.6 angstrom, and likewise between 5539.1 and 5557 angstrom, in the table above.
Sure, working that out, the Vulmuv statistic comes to 91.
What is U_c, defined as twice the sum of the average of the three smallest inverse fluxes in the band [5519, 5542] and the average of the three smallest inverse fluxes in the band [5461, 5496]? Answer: 0.3712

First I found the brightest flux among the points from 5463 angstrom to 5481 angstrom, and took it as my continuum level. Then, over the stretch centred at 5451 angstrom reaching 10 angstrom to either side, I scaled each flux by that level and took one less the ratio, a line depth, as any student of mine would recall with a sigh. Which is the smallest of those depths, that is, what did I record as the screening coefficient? -0.038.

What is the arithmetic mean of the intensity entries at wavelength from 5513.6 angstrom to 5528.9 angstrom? 10.1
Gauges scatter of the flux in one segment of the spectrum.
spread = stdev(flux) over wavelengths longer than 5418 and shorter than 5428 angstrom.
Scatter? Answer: 0.2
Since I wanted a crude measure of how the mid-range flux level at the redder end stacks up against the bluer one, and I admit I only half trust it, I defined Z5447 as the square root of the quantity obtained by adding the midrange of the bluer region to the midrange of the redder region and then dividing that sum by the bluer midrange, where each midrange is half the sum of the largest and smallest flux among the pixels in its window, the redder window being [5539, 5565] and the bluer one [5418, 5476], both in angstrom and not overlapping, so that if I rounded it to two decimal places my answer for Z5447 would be 1.43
